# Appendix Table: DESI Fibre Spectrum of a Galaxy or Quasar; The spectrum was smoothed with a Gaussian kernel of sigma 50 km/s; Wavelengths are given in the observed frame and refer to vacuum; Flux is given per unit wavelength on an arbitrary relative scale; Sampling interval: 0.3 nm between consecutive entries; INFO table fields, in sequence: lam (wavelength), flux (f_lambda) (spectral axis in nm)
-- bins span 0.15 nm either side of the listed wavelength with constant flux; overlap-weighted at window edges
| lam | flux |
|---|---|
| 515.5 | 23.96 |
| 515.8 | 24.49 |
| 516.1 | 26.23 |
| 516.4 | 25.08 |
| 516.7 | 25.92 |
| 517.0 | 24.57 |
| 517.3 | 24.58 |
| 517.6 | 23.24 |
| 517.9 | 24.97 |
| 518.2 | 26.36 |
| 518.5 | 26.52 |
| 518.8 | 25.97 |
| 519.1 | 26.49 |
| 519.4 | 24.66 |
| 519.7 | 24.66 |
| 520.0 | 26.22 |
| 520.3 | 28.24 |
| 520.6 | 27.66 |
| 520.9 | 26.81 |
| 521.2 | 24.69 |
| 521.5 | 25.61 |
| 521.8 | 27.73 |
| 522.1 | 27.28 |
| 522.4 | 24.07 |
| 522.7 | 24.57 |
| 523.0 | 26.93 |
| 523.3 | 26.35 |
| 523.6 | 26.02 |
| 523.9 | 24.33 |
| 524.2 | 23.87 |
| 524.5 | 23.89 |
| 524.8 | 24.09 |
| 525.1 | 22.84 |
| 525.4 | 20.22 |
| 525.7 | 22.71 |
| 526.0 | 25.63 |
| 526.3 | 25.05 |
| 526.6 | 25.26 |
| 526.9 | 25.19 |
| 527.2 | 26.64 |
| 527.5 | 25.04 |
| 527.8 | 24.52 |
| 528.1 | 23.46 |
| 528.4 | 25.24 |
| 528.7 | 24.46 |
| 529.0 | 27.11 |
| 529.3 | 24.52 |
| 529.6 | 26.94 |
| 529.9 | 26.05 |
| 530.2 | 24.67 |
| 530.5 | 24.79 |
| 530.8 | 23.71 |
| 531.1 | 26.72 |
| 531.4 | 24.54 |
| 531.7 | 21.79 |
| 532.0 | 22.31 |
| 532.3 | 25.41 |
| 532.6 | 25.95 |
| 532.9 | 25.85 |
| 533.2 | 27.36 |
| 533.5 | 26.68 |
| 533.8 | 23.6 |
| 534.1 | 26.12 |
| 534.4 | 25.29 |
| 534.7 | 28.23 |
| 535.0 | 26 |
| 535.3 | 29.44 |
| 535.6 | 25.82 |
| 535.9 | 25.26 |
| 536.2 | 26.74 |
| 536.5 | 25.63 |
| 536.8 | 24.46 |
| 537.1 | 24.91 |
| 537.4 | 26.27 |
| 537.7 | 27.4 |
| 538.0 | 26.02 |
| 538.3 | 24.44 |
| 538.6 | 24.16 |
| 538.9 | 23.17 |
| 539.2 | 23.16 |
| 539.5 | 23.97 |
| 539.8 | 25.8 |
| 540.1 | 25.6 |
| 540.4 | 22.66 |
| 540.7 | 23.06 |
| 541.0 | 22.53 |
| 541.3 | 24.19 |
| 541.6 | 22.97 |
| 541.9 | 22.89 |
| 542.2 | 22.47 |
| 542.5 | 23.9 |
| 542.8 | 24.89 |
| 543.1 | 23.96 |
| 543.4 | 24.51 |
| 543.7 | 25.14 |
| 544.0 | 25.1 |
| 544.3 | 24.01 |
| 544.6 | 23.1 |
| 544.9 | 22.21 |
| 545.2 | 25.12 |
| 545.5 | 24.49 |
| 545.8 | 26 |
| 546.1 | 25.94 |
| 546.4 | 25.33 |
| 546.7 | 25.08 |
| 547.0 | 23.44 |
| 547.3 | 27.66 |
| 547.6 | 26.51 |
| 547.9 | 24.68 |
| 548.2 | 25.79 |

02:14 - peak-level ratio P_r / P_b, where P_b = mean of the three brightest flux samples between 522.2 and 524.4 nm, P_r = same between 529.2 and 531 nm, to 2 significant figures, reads 0.98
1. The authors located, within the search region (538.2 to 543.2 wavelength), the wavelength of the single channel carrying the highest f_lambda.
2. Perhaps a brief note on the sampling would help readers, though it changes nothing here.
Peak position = 539.8 nm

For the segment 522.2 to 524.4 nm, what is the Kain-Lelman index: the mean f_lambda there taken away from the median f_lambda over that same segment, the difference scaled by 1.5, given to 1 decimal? -0.9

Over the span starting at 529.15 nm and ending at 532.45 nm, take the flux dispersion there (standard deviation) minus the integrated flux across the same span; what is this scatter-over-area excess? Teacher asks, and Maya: -80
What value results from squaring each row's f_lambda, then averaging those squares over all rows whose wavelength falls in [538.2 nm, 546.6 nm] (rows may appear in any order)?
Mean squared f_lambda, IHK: 582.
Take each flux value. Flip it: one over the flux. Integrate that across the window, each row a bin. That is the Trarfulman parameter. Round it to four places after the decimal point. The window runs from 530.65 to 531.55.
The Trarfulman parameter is 0.0361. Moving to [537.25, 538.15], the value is 0.0339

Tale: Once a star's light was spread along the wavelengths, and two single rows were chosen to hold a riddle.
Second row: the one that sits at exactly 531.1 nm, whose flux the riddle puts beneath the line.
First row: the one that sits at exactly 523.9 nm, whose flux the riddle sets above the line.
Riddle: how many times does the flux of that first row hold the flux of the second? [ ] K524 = 0.91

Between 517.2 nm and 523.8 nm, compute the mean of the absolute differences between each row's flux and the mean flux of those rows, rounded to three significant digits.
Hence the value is 1.09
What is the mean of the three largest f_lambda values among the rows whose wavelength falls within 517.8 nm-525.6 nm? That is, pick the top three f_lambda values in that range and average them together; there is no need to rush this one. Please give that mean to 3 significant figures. 27.9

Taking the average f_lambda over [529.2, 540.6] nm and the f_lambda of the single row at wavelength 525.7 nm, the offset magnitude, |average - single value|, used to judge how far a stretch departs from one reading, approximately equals 2.6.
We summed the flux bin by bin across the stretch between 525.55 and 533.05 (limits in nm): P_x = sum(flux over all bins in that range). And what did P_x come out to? 624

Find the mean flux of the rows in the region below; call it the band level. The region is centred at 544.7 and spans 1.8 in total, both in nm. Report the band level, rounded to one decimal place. 24.0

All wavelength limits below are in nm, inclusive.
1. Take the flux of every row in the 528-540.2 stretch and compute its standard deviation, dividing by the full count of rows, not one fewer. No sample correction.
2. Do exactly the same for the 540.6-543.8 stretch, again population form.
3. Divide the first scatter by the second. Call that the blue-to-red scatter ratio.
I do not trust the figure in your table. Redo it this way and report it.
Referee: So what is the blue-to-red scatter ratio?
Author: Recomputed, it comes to 1.7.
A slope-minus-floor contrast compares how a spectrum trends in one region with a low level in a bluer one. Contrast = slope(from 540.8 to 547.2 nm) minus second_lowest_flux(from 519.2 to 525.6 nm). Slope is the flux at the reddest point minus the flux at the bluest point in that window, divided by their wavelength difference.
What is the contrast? -22.7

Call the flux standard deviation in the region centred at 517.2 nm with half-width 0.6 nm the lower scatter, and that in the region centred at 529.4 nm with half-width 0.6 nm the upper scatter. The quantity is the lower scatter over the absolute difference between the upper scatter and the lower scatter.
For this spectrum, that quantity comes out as 12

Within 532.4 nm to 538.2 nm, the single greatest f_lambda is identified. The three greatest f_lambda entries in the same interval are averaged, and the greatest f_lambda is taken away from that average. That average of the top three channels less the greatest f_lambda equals -1.08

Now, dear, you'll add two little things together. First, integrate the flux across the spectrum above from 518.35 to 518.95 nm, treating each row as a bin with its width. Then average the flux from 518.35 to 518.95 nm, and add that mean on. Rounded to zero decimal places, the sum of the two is 42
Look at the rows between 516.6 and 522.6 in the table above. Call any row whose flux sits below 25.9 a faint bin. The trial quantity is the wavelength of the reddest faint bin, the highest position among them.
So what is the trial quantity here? 522.4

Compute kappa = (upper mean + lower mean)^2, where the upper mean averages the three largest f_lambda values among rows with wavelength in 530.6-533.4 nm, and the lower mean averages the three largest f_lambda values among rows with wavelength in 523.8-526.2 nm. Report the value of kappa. 2638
